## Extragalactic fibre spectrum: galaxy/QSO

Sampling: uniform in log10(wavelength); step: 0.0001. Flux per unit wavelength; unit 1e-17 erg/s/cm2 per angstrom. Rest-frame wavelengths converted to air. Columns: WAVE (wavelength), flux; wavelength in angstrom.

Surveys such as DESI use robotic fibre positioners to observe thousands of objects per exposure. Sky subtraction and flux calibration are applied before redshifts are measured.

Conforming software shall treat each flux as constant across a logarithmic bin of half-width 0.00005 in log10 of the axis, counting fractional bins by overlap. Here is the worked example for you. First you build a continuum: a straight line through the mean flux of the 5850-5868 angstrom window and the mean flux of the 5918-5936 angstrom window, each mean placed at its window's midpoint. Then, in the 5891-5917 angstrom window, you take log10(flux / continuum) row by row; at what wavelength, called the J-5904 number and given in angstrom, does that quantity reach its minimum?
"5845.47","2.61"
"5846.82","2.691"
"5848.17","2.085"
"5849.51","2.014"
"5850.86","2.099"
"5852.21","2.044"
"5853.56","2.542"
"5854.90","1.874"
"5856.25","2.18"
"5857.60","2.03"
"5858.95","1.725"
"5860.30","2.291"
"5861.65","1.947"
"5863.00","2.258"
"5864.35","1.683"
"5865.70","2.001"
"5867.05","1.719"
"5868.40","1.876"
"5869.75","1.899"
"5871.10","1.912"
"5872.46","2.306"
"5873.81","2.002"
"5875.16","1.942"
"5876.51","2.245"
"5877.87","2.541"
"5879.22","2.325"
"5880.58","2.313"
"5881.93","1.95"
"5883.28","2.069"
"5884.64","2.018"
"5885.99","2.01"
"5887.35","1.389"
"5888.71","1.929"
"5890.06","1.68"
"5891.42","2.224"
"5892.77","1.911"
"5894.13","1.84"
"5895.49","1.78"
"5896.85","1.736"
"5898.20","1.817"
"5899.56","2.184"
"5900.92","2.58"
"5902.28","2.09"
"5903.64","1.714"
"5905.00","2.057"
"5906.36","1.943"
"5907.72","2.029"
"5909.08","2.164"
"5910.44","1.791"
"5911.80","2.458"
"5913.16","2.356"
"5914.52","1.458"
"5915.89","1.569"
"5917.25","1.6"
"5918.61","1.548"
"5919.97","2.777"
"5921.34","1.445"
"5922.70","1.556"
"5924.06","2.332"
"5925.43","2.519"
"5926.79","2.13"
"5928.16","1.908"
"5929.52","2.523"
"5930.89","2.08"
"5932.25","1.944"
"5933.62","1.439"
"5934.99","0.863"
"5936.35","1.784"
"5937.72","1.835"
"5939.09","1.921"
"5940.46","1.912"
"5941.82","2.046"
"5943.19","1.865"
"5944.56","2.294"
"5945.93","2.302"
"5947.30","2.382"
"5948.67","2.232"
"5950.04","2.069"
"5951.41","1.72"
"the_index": 5914.52 angstrom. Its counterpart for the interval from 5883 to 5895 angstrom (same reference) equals 5887.35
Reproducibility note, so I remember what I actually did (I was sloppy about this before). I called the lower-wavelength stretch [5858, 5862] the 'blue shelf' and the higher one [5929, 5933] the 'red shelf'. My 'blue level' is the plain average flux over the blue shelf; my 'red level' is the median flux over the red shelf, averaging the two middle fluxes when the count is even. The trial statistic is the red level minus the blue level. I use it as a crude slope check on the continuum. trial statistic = 0.09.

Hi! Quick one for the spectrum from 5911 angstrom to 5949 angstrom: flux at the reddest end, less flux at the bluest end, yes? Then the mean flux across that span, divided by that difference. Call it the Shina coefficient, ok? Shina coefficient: -9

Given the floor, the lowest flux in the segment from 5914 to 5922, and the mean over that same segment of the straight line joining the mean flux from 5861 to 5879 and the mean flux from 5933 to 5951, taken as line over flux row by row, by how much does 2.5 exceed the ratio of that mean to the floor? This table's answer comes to 1.68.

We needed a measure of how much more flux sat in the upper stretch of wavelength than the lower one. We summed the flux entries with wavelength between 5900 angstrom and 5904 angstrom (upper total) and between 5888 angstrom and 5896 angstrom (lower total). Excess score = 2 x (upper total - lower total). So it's -10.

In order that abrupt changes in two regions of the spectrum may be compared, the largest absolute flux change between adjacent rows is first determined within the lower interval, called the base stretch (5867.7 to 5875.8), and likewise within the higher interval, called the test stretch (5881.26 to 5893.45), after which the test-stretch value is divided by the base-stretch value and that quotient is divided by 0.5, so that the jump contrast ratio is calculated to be 3.2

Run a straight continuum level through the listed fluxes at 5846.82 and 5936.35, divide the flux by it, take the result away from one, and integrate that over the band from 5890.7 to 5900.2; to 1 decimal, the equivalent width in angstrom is 1.2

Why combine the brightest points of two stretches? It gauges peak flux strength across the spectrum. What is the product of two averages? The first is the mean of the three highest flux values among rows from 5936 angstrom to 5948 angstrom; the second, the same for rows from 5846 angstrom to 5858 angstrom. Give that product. 5.7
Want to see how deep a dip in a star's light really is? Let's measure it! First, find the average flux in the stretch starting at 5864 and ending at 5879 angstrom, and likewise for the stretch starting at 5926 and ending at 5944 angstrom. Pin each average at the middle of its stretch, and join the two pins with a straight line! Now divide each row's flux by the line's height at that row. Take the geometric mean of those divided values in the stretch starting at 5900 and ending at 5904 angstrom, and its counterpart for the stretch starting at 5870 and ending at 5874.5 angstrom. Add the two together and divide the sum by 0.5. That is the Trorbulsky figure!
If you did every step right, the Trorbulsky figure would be 4.2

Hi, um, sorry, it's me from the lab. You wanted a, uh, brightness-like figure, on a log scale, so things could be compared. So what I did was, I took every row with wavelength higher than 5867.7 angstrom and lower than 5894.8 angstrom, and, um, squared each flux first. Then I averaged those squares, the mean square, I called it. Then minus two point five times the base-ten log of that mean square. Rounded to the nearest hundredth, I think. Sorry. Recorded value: -1.54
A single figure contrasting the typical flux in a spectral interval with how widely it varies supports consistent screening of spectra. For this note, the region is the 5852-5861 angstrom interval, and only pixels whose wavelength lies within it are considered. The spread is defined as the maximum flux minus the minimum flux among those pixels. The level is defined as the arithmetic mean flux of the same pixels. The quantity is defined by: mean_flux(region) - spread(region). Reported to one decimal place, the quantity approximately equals 1.3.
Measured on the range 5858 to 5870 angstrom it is 1.3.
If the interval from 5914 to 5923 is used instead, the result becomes 0.4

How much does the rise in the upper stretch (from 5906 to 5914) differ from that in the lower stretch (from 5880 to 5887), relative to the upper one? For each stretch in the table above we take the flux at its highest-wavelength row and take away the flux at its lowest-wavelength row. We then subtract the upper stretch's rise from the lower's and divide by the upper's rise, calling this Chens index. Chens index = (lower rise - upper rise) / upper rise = -1.7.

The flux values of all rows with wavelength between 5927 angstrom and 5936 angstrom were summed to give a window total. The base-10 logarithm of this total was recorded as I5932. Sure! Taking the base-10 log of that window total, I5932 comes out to 1.03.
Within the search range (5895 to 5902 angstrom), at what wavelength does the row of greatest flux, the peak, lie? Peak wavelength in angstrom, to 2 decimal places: 5900.92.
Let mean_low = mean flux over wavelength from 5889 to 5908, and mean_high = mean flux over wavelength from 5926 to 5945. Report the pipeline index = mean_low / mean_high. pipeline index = 1.04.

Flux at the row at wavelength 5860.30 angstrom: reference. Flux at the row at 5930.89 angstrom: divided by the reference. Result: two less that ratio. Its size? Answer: 1.1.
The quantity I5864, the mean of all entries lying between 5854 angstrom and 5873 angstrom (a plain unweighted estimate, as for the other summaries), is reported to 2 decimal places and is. 1.98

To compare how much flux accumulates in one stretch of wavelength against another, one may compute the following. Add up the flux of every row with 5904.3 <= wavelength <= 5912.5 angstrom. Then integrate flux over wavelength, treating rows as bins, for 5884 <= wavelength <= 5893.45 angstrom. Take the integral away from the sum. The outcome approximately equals -5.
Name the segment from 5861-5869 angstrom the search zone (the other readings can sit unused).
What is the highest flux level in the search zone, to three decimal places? 2.258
